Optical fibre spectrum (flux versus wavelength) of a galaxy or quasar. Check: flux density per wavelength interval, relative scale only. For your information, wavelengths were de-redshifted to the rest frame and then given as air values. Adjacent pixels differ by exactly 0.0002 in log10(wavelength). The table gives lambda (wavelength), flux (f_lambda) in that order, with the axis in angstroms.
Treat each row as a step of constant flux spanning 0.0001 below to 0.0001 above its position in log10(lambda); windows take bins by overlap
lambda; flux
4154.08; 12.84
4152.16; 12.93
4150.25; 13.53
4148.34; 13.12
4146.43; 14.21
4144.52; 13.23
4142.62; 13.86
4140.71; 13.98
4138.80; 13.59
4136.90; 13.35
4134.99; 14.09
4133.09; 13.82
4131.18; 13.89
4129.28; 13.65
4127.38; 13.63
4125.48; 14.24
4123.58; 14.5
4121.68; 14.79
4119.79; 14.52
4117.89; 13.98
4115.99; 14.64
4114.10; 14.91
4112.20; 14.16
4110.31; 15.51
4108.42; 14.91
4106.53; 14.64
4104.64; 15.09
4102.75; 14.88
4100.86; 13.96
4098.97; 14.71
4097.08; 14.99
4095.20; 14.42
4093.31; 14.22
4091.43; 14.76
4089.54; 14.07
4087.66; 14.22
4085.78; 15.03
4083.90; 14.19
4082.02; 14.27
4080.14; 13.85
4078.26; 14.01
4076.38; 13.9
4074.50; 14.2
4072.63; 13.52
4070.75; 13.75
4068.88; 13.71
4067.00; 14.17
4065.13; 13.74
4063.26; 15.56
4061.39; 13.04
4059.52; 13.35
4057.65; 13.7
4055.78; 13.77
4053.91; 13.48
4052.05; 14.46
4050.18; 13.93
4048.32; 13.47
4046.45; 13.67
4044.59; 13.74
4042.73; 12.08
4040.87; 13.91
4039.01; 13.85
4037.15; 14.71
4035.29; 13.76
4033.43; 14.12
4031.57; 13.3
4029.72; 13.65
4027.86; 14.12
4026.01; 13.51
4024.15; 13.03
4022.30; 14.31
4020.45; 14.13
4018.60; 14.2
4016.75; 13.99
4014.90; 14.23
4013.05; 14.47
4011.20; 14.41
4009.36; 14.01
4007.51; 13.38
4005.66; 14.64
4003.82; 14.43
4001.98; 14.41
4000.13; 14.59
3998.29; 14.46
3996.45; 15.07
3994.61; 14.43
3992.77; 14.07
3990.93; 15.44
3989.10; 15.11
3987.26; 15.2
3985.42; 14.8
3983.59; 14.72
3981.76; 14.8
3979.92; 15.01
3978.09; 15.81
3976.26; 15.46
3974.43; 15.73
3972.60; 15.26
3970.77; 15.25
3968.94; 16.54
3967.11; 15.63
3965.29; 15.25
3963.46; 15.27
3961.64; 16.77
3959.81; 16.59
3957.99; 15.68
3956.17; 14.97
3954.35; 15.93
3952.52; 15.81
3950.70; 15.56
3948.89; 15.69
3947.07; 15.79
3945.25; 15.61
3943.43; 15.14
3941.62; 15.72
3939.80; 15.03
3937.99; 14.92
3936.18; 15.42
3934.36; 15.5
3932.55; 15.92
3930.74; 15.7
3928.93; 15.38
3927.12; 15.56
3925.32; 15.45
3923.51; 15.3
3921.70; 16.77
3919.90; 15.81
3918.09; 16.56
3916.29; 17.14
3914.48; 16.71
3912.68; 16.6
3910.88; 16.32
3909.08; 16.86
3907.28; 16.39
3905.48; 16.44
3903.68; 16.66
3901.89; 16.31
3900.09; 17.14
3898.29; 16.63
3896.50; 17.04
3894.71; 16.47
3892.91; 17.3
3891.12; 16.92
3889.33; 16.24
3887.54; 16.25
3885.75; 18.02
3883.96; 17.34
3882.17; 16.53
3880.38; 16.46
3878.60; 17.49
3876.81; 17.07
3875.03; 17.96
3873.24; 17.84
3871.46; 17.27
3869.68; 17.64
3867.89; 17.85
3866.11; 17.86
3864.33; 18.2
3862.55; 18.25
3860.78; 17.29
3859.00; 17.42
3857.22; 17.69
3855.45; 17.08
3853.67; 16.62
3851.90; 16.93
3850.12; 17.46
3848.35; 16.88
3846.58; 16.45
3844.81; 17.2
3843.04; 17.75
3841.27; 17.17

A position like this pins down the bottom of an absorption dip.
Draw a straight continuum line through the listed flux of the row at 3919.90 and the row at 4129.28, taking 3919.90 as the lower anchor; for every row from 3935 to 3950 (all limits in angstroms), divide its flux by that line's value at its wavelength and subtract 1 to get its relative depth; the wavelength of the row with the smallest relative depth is 3937.99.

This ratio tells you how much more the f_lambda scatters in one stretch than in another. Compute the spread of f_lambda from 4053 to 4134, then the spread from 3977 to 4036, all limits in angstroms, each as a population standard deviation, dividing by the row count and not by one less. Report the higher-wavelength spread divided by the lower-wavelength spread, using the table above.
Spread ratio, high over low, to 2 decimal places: 0.93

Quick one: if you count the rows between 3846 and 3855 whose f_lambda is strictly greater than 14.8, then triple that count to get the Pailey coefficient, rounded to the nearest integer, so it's 15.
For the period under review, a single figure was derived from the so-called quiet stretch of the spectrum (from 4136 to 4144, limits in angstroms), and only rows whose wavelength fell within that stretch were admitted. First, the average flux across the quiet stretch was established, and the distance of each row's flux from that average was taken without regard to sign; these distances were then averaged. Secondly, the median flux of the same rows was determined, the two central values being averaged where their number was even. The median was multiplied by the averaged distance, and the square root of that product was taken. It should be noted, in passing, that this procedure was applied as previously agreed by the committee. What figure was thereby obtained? 1.76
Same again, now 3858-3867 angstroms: 2.53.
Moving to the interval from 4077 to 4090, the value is 1.84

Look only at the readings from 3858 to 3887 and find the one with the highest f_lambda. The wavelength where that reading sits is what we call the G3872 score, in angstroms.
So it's 3862.55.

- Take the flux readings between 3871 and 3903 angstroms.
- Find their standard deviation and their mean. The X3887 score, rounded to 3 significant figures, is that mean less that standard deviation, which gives 16.4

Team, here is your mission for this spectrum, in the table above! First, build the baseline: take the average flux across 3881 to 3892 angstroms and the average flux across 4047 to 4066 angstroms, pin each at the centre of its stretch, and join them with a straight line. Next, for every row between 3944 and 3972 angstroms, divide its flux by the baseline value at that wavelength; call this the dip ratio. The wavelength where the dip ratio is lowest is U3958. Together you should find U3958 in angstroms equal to 3956.17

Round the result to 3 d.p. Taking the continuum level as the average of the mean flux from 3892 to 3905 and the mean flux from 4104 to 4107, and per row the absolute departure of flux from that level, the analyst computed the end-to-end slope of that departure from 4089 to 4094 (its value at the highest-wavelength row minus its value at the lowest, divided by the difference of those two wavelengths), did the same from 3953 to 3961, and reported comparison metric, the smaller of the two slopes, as -0.040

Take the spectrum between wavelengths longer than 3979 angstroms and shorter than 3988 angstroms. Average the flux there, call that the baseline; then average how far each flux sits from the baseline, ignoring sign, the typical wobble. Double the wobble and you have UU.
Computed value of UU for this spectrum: 0.32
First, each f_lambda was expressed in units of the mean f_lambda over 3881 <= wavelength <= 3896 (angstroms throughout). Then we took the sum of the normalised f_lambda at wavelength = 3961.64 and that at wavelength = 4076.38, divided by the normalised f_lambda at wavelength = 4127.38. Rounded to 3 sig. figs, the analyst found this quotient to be 2.25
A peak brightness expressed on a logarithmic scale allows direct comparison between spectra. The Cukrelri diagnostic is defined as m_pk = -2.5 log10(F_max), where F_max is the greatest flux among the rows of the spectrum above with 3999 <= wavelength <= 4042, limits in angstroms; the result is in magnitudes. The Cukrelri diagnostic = -2.92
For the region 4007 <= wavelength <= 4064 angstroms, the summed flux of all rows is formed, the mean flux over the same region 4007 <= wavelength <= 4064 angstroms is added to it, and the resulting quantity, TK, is 443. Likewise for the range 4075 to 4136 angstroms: 475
